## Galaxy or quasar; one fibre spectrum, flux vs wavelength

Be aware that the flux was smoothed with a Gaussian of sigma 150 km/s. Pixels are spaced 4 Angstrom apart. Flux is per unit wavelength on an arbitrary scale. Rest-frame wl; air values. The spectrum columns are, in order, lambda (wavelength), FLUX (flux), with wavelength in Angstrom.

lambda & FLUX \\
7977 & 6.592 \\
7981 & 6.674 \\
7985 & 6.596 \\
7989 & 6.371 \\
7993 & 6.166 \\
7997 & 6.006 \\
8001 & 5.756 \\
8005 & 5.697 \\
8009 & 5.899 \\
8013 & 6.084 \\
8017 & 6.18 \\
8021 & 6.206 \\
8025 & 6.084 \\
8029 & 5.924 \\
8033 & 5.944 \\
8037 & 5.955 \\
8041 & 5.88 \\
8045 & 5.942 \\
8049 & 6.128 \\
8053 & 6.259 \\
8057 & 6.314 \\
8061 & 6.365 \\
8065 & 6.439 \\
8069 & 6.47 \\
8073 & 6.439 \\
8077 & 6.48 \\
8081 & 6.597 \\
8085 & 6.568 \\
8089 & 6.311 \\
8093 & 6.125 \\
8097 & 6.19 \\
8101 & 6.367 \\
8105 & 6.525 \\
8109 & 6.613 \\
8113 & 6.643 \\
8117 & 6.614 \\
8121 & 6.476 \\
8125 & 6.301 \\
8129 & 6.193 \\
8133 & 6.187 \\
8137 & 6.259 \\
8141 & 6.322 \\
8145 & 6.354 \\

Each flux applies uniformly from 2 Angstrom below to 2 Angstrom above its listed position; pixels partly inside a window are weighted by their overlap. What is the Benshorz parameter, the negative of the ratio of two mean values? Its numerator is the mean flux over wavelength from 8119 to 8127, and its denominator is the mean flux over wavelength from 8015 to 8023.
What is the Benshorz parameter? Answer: -1.03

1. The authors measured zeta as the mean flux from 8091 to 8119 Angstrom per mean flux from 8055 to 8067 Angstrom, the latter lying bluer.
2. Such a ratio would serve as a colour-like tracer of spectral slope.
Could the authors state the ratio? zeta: 1.01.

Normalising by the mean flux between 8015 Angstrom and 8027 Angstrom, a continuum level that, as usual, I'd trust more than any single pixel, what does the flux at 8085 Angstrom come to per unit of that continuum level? 1.07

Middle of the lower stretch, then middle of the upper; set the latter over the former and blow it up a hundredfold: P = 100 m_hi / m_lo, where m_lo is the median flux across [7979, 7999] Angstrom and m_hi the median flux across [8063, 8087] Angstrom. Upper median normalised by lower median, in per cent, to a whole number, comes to 102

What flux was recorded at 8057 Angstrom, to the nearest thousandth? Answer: 6.314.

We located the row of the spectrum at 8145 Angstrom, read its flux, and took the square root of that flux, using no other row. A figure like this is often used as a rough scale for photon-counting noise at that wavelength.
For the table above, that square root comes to 2.521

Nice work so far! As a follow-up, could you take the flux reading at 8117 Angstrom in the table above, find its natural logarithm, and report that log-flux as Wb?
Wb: 1.89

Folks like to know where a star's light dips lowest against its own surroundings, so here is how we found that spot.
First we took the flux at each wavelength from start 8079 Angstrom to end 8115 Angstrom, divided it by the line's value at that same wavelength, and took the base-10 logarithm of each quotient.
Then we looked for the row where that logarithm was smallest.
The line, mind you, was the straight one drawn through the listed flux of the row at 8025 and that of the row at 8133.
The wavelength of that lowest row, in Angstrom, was 8093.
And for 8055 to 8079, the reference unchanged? 8057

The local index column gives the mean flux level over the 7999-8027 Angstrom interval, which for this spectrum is 5.99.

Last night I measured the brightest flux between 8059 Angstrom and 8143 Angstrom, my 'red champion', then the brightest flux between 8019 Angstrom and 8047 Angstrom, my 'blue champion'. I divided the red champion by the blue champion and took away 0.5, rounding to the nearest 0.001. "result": 0.570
